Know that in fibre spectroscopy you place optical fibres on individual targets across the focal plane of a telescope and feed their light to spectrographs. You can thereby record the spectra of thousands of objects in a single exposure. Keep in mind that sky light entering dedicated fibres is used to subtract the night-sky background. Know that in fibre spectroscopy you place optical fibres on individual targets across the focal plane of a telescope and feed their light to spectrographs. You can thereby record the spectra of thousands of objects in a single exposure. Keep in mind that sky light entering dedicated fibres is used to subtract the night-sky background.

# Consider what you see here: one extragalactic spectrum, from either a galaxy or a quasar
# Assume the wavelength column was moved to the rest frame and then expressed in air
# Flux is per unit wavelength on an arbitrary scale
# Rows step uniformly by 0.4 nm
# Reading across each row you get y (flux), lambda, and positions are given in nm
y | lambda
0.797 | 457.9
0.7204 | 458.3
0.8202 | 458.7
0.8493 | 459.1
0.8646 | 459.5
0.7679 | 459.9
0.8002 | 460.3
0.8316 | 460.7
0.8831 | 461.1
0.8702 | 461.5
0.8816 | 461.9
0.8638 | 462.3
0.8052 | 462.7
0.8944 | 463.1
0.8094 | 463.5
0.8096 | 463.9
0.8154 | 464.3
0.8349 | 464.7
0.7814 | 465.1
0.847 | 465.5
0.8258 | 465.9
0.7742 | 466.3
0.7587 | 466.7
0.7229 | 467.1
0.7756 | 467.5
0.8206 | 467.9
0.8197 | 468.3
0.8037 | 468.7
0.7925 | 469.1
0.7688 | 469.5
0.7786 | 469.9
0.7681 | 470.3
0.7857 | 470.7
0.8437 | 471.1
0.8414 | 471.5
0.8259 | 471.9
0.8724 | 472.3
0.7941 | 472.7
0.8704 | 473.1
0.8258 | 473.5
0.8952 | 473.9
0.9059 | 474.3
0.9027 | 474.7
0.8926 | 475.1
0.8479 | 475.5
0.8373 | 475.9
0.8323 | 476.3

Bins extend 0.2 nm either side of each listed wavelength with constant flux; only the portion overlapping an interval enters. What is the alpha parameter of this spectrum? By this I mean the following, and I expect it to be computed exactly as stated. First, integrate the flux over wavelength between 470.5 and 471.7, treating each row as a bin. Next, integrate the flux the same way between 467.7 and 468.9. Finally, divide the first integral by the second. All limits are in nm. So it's 1.01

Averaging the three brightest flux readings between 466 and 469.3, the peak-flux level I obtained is 0.815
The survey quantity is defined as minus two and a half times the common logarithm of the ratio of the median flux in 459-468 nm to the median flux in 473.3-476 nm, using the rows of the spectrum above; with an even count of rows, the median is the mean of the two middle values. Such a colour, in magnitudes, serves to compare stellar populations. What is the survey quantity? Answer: 0.09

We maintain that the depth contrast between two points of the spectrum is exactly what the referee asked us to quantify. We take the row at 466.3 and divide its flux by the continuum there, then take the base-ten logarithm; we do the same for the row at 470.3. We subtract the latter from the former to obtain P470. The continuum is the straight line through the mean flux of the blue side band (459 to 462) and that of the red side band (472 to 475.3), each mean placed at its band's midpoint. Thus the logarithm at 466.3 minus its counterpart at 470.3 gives 0.01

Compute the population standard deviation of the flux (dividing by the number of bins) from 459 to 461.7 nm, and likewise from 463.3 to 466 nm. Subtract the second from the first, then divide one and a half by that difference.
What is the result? 80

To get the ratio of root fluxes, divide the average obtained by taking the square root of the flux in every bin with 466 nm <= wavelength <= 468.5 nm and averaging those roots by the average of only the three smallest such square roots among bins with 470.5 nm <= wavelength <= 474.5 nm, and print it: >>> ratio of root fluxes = 0.99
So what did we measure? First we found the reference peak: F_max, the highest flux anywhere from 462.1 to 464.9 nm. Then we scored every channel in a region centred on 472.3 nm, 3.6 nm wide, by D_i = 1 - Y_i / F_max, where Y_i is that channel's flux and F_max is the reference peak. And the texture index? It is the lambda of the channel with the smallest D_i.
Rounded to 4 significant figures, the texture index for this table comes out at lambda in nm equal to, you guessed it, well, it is 473.9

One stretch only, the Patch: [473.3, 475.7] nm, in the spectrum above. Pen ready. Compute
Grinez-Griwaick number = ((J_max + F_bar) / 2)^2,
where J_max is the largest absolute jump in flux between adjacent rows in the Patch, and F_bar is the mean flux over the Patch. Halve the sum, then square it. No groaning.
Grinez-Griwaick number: 0.225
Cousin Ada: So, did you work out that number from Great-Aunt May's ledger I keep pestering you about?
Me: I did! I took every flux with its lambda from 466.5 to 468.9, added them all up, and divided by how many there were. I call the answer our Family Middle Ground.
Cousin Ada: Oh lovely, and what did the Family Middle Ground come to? 0.78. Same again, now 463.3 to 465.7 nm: 0.82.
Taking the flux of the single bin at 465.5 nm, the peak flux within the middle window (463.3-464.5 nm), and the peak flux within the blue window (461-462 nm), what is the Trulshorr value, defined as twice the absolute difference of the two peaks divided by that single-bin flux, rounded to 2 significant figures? 0.16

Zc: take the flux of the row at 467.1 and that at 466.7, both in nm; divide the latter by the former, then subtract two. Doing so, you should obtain -0.95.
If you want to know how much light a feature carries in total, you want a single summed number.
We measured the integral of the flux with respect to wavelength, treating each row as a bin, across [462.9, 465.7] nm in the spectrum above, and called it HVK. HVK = 2.32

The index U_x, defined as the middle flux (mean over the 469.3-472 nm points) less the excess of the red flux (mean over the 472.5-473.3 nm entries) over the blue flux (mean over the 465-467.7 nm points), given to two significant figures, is 0.75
